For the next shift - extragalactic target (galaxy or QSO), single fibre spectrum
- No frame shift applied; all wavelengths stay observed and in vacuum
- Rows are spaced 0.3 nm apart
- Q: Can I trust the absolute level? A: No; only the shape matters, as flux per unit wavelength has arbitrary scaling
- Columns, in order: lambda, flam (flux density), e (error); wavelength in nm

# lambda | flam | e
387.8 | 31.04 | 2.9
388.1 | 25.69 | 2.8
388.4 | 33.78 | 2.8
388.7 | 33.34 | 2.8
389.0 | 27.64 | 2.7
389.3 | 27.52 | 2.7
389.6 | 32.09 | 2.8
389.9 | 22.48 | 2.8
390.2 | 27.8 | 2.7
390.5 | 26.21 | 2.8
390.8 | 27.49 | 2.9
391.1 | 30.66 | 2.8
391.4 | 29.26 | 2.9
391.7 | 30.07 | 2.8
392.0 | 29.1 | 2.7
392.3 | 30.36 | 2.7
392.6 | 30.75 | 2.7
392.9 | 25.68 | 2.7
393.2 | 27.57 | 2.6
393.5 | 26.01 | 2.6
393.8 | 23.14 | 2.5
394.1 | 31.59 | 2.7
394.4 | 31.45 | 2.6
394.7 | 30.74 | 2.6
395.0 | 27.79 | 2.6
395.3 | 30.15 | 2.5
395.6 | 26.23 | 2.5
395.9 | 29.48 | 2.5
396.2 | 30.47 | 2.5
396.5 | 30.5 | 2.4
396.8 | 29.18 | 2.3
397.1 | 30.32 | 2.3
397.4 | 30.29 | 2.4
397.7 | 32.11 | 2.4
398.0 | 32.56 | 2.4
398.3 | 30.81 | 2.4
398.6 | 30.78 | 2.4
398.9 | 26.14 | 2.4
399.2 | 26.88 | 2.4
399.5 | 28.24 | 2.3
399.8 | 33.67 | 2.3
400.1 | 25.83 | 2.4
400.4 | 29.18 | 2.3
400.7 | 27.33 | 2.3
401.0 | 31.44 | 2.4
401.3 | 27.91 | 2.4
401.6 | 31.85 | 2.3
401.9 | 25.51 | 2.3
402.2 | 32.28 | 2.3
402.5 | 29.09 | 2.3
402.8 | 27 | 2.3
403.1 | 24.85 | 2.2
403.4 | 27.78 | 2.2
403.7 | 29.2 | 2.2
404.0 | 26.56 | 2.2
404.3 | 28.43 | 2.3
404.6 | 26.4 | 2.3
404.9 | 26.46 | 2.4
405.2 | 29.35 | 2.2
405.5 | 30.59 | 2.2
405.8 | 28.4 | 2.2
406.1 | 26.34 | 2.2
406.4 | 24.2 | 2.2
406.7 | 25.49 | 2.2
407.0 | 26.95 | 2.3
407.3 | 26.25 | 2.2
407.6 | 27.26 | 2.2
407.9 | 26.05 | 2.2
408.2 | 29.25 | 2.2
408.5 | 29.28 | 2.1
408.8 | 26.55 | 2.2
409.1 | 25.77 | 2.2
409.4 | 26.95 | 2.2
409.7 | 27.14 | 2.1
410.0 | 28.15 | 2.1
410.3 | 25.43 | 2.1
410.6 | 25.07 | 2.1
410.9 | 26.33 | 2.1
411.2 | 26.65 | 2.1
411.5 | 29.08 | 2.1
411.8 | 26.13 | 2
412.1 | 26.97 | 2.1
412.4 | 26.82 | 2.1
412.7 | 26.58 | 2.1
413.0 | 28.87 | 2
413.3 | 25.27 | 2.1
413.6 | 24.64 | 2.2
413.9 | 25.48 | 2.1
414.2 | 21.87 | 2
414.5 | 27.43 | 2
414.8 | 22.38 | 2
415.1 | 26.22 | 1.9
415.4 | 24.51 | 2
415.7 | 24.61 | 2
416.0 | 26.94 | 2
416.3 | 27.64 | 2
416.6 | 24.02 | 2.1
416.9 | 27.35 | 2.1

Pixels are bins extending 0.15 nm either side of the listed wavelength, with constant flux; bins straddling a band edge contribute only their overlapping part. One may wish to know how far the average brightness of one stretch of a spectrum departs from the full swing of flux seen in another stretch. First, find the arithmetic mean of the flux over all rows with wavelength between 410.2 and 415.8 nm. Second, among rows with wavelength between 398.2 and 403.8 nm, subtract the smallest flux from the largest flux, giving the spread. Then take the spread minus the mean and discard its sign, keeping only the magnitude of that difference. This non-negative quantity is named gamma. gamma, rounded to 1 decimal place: 17.0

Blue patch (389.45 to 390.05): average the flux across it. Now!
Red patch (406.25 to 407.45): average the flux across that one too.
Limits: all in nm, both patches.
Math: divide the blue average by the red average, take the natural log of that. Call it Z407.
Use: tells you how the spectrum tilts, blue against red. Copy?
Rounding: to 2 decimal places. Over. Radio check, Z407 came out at 0.06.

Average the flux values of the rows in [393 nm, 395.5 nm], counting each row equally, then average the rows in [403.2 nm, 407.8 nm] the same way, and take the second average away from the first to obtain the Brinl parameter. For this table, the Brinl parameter 1.2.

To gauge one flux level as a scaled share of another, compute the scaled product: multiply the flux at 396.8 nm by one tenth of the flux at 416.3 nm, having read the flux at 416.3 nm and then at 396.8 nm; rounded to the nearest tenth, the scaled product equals 80.7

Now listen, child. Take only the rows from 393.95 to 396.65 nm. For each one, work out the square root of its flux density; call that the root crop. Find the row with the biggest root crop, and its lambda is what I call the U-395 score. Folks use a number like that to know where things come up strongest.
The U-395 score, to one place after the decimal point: 394.1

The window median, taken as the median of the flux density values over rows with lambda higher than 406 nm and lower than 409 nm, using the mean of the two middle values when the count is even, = 26.4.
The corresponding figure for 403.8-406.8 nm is 26.5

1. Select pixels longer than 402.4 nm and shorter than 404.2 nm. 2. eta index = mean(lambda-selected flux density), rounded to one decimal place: 27.4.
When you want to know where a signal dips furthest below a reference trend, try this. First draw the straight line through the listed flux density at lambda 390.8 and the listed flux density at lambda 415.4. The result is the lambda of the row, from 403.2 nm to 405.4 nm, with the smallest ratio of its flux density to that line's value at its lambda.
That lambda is 404.6 nm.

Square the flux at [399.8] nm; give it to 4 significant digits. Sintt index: 1134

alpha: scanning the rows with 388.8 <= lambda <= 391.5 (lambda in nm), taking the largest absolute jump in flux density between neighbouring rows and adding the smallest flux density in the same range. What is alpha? 32.1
